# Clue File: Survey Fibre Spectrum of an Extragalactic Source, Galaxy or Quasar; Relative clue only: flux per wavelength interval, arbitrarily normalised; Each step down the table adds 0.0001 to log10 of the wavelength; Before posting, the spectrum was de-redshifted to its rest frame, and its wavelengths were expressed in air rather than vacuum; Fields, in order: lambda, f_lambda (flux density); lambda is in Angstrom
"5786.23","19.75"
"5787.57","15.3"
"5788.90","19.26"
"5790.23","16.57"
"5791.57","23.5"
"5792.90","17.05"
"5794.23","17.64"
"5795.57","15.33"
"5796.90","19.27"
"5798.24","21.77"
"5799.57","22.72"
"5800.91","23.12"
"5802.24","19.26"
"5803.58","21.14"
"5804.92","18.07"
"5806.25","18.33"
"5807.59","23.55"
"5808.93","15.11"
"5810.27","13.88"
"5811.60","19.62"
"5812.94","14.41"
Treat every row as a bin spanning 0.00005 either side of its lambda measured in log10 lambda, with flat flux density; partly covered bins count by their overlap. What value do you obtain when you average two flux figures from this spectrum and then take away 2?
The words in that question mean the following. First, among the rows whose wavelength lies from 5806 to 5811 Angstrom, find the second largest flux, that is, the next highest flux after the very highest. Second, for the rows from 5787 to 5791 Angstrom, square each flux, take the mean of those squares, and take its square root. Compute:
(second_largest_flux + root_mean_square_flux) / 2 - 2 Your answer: 15.7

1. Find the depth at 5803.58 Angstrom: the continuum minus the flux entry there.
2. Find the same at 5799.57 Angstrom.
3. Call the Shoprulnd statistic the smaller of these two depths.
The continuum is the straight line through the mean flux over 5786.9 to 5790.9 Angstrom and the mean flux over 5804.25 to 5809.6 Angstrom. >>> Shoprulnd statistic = -4.7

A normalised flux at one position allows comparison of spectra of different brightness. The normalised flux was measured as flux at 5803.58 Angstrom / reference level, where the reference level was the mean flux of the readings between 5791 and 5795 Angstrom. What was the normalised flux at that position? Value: 1.1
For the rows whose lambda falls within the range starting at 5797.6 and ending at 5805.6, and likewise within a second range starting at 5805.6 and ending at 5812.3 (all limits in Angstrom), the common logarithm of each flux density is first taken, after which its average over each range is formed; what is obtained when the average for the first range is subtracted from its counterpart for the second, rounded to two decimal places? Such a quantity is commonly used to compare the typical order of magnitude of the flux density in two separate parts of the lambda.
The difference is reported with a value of -0.07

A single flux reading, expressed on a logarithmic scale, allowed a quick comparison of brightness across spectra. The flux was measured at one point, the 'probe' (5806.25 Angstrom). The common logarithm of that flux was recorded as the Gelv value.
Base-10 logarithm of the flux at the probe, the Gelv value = 1.26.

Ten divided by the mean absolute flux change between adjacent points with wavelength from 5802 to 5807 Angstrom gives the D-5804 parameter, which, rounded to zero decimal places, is 6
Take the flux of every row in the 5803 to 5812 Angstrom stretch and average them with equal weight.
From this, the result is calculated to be 18.5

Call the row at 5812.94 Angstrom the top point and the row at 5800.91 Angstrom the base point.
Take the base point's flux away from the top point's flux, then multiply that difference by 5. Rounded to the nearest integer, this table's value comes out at -44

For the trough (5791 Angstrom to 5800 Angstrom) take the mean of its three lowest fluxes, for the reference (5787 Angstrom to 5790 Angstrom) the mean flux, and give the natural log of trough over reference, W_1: -0.04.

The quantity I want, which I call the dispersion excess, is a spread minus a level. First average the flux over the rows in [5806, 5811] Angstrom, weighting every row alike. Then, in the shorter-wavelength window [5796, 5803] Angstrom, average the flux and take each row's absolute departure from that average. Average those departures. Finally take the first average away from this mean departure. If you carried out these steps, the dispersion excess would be -16.1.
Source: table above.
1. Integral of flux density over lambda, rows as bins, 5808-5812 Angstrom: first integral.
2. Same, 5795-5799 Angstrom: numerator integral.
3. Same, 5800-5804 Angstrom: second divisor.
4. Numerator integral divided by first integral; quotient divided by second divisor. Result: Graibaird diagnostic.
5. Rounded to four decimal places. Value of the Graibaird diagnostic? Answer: 0.0136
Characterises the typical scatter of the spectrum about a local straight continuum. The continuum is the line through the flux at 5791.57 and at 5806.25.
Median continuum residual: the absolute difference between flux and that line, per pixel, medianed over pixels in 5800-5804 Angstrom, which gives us 1.9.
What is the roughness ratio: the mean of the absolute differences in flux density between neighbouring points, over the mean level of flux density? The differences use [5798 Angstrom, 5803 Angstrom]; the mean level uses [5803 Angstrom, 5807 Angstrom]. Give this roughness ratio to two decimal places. 0.09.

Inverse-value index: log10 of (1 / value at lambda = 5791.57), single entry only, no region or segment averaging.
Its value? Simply -1.37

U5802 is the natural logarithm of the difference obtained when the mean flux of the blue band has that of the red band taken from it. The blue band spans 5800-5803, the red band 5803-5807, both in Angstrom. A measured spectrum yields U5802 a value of 0.7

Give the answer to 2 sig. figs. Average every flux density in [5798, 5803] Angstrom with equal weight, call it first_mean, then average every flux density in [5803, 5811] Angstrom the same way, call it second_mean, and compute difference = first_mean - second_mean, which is 3.4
